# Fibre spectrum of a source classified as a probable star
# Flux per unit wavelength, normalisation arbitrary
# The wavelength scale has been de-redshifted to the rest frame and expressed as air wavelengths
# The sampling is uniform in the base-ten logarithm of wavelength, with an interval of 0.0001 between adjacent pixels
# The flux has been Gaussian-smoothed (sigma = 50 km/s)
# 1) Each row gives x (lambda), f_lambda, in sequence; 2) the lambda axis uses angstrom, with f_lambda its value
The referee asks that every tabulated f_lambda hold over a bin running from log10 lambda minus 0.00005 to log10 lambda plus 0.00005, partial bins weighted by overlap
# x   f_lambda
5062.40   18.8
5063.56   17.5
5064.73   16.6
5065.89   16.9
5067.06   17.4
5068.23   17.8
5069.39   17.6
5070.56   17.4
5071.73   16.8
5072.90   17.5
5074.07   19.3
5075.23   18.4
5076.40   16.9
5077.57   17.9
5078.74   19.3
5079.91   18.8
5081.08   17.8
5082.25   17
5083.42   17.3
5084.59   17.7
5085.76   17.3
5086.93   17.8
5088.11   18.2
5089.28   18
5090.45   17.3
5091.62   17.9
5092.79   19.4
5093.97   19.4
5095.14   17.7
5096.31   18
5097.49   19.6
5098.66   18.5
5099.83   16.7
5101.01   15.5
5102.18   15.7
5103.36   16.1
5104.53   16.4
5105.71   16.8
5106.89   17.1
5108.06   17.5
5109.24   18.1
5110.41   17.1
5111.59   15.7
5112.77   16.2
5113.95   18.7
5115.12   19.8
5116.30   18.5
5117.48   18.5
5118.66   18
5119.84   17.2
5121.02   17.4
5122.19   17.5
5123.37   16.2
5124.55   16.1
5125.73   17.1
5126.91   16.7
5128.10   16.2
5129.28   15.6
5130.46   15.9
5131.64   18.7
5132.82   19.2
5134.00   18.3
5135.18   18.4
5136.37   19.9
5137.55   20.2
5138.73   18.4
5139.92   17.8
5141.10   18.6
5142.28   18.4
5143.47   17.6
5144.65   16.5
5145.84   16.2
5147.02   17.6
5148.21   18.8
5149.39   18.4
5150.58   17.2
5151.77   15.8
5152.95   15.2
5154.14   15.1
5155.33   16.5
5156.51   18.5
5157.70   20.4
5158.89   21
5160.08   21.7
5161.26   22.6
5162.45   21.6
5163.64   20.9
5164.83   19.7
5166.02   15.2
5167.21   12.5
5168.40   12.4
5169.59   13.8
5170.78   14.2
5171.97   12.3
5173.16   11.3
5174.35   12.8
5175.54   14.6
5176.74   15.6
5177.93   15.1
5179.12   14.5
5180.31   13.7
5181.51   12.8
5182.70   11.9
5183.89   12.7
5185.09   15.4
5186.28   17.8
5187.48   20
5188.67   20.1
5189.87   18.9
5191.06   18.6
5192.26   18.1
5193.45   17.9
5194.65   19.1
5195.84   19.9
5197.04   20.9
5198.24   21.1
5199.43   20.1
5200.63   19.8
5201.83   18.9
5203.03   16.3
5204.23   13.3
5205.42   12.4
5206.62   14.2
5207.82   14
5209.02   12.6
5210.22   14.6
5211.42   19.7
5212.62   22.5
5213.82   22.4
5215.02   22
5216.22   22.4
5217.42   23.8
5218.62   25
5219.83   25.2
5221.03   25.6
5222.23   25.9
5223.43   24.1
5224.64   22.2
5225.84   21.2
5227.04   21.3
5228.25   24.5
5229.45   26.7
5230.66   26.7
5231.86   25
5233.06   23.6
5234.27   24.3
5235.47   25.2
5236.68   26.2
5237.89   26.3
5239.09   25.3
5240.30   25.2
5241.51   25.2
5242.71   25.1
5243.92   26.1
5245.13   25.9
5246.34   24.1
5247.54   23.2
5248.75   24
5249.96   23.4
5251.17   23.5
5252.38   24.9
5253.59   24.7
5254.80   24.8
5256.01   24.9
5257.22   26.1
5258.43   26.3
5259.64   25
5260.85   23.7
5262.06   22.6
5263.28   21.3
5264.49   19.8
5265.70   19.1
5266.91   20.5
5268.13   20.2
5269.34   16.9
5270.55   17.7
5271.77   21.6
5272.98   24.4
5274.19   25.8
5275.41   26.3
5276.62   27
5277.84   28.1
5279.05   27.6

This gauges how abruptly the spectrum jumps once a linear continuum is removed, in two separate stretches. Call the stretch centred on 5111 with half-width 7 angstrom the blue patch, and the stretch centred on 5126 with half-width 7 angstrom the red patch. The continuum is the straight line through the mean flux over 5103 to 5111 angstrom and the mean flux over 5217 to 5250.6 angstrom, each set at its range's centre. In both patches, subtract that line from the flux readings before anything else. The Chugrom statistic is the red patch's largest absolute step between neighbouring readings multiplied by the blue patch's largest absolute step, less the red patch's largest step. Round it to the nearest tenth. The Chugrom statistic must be 3.9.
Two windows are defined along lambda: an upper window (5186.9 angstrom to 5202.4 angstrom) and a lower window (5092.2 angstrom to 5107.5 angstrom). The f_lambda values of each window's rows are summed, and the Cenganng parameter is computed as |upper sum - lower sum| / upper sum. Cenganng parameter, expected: 0.10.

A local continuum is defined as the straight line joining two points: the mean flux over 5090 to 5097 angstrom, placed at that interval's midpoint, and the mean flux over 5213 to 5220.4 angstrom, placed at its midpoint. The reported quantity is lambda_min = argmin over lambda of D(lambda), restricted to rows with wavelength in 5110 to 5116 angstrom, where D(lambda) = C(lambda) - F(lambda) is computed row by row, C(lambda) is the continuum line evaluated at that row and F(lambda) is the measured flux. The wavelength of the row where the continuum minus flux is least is 5115.12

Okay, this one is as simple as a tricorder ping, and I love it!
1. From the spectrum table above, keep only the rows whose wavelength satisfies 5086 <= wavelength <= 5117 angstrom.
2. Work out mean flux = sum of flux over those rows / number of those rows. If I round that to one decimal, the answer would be 17.6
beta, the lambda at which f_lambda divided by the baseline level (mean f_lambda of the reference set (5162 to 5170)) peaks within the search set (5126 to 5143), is 5137.55 angstrom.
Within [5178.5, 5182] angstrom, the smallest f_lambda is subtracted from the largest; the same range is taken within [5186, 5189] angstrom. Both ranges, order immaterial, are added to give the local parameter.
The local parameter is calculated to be 4.0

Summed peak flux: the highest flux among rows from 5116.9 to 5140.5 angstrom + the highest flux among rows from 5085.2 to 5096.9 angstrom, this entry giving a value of 40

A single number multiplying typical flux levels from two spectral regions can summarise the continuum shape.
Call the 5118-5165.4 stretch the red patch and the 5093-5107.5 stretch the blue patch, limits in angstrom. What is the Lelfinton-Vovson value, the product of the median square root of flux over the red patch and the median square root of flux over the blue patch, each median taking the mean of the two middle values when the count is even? 17.4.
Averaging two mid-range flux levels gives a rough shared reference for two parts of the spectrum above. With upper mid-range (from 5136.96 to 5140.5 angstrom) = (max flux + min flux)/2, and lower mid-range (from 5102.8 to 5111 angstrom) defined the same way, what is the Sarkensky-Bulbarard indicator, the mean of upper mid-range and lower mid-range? 18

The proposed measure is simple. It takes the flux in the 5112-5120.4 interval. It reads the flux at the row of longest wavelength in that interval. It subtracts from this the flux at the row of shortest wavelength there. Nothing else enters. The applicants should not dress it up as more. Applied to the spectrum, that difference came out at 1.0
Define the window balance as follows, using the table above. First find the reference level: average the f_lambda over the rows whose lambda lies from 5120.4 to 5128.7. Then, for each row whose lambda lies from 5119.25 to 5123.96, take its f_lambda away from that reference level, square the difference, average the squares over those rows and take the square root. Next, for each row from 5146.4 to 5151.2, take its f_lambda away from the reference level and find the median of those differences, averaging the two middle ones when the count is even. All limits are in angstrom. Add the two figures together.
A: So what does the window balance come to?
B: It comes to -1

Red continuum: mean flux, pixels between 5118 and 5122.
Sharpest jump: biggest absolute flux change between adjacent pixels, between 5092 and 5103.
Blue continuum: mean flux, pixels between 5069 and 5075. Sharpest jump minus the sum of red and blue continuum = -33.5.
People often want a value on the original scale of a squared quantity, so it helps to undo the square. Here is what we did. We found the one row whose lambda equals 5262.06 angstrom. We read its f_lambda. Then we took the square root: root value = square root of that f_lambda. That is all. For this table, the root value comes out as 4.8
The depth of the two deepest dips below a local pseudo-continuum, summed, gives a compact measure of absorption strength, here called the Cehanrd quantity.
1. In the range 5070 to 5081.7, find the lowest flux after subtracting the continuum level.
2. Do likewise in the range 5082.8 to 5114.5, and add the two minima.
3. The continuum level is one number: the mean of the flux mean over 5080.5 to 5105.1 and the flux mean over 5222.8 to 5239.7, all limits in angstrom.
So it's -9.8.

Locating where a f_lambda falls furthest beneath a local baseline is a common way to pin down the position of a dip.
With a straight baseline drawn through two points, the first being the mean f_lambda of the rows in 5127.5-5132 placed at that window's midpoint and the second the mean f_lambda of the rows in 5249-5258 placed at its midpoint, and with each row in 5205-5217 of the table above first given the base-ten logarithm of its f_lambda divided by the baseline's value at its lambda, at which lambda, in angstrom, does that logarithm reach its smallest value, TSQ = 5205.42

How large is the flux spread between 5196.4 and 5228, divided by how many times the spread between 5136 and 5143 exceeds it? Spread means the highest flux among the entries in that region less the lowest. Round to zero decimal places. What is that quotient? 76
